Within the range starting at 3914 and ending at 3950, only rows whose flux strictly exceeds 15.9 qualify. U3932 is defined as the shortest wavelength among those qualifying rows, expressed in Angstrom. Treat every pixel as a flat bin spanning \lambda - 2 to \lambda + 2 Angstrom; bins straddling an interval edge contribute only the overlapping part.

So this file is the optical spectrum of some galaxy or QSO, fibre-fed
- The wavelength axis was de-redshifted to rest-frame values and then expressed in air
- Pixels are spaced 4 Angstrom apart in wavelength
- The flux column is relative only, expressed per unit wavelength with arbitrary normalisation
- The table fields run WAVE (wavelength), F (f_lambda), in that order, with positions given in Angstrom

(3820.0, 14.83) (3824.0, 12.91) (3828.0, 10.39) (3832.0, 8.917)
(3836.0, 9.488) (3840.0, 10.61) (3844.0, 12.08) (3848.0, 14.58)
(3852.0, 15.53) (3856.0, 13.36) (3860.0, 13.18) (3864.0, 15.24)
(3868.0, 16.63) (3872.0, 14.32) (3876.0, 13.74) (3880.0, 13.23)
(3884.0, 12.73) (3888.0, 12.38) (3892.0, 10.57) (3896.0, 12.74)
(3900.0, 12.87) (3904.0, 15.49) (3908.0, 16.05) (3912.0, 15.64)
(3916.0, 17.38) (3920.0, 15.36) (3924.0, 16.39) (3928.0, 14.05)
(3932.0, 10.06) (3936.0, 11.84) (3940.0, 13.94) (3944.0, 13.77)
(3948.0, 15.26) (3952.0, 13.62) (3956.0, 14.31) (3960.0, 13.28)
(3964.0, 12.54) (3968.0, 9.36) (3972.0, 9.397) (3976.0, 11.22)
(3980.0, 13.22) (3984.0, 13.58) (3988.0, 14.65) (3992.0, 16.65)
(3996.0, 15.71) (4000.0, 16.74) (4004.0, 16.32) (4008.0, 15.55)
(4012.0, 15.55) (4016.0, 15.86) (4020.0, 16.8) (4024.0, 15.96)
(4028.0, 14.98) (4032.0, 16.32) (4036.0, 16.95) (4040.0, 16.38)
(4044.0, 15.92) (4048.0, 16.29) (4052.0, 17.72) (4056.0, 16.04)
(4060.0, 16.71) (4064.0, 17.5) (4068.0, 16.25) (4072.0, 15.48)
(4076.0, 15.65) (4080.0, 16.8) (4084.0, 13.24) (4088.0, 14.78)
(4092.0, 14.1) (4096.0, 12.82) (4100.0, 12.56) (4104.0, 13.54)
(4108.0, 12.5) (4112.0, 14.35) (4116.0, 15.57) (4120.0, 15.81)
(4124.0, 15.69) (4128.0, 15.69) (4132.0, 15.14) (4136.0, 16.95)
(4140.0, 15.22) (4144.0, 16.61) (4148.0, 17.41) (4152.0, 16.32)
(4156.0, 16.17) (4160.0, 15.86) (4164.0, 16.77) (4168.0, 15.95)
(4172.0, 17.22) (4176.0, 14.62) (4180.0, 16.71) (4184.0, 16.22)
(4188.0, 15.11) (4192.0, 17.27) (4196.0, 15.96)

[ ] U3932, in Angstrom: 3916.0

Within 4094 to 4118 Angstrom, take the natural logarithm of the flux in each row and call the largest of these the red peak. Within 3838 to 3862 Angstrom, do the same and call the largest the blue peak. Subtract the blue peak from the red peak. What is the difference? 0.00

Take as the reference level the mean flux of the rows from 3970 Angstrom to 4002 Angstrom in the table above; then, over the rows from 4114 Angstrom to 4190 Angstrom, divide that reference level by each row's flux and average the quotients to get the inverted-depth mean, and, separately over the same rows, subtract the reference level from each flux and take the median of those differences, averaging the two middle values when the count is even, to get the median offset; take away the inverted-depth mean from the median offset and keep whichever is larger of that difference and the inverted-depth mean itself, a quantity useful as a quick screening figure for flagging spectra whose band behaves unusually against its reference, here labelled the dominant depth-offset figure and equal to 1.19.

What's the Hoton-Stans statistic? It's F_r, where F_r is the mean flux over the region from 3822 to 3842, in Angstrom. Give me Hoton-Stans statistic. 10.5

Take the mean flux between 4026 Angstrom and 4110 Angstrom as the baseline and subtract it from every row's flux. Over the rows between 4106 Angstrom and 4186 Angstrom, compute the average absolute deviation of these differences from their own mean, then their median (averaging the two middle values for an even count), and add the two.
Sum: 1.3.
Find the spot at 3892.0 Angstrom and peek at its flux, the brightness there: 10.57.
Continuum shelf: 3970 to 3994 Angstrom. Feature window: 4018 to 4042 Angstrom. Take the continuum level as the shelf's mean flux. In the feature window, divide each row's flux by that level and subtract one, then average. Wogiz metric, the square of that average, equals 0.056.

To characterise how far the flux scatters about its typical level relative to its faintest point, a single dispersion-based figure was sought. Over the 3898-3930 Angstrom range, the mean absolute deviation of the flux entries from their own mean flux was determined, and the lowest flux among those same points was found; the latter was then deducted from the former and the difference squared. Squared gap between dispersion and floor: 141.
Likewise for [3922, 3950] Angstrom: 73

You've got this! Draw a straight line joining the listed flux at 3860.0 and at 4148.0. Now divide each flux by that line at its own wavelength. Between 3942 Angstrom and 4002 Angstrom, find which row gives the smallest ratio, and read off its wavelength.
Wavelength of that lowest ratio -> 3972.0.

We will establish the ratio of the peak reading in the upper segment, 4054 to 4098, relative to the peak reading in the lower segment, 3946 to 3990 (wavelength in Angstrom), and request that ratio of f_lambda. 1.15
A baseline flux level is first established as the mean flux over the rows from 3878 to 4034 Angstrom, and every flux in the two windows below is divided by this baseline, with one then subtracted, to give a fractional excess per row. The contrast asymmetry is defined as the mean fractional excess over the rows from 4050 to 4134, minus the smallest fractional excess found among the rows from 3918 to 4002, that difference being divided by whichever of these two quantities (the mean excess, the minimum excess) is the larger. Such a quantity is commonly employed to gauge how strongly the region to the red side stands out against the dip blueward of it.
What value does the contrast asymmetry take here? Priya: 5.8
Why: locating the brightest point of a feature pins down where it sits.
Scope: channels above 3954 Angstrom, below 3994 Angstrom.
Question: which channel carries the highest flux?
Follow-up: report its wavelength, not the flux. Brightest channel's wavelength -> 3992.0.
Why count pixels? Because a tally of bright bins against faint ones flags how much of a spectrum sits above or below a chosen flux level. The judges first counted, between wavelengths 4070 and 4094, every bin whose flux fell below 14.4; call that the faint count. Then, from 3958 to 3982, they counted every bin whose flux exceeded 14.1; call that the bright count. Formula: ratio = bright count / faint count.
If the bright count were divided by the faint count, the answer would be 0.0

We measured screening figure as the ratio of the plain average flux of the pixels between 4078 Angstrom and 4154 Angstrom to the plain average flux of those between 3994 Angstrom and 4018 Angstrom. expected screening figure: 0.94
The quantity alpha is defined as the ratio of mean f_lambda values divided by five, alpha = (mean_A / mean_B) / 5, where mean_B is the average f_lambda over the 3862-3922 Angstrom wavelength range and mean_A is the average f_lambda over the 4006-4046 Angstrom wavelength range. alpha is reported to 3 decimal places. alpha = 0.224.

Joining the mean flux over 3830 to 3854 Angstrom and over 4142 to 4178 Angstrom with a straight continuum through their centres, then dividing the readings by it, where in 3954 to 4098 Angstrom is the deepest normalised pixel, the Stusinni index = 3972.0 Angstrom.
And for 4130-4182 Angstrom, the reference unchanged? 4176.0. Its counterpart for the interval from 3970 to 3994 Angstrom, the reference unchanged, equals 3972.0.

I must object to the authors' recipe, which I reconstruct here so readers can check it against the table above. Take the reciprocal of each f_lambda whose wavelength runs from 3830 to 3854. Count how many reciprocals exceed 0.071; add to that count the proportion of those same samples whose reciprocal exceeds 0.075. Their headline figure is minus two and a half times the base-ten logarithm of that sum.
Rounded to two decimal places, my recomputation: -1.67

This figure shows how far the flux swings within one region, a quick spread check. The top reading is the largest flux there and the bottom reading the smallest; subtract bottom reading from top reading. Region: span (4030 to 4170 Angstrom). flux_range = 5.2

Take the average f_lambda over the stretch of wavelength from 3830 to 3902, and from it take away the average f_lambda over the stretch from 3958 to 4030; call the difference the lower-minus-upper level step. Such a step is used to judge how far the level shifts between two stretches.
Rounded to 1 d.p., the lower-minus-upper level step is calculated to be -1.4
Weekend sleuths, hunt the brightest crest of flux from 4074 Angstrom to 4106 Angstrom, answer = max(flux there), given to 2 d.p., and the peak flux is 16.80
